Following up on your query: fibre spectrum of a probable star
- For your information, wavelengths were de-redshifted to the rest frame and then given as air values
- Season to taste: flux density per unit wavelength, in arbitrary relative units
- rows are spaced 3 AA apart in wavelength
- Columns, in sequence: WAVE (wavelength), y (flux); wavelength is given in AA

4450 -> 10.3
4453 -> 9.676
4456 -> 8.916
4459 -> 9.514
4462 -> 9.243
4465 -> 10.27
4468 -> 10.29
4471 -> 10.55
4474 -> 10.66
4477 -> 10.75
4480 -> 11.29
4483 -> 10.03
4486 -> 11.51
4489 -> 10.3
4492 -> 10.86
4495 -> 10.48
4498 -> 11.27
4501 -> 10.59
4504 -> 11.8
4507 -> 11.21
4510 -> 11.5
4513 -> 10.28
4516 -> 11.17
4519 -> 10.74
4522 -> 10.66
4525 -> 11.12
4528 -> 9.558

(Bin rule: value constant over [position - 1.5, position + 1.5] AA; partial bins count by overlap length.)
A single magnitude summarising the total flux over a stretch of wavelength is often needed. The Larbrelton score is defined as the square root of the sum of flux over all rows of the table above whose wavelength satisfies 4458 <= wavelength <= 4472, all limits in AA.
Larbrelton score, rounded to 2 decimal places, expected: 7.06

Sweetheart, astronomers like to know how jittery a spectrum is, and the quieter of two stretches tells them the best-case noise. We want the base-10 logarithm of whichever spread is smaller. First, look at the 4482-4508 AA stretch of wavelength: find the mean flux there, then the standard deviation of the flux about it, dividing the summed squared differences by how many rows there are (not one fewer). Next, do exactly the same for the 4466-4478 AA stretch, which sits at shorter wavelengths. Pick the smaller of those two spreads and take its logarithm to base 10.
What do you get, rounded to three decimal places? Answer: -0.763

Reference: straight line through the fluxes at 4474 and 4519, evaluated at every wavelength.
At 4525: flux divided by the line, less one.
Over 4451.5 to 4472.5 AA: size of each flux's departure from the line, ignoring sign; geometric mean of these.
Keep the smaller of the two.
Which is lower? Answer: 0.034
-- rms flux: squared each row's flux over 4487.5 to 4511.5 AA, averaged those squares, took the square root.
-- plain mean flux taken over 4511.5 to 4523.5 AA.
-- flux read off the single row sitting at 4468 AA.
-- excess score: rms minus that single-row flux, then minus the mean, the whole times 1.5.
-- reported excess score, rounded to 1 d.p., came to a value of -15.0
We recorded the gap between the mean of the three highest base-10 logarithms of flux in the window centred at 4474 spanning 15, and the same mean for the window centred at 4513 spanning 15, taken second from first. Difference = -0.015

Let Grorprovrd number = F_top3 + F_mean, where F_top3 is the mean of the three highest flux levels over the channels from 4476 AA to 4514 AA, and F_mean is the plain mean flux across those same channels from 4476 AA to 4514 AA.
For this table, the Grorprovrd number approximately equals 22.5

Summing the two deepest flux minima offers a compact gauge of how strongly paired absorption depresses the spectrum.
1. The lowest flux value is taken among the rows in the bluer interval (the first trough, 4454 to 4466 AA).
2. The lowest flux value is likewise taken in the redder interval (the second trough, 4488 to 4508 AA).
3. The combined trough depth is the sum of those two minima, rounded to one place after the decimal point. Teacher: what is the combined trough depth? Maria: 19.2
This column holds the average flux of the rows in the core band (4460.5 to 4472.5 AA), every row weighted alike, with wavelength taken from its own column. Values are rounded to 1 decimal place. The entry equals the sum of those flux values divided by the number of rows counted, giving 10.1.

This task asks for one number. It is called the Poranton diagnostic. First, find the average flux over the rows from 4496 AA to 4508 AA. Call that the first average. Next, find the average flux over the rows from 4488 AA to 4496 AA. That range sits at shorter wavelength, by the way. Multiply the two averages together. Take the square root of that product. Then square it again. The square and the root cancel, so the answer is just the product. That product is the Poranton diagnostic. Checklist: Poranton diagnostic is 118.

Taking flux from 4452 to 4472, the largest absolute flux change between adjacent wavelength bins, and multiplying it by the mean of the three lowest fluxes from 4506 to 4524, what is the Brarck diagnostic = 10.8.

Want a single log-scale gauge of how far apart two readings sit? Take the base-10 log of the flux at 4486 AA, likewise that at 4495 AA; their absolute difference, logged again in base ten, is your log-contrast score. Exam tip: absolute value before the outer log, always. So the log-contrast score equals -1.4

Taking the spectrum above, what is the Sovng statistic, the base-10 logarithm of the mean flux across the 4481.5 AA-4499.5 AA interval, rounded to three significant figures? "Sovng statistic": 1.03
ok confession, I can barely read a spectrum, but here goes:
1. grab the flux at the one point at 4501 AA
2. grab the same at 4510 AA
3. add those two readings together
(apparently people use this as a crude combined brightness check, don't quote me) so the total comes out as 22.1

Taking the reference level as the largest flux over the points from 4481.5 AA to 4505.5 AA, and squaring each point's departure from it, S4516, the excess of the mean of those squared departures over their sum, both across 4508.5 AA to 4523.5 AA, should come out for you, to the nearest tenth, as -4.2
